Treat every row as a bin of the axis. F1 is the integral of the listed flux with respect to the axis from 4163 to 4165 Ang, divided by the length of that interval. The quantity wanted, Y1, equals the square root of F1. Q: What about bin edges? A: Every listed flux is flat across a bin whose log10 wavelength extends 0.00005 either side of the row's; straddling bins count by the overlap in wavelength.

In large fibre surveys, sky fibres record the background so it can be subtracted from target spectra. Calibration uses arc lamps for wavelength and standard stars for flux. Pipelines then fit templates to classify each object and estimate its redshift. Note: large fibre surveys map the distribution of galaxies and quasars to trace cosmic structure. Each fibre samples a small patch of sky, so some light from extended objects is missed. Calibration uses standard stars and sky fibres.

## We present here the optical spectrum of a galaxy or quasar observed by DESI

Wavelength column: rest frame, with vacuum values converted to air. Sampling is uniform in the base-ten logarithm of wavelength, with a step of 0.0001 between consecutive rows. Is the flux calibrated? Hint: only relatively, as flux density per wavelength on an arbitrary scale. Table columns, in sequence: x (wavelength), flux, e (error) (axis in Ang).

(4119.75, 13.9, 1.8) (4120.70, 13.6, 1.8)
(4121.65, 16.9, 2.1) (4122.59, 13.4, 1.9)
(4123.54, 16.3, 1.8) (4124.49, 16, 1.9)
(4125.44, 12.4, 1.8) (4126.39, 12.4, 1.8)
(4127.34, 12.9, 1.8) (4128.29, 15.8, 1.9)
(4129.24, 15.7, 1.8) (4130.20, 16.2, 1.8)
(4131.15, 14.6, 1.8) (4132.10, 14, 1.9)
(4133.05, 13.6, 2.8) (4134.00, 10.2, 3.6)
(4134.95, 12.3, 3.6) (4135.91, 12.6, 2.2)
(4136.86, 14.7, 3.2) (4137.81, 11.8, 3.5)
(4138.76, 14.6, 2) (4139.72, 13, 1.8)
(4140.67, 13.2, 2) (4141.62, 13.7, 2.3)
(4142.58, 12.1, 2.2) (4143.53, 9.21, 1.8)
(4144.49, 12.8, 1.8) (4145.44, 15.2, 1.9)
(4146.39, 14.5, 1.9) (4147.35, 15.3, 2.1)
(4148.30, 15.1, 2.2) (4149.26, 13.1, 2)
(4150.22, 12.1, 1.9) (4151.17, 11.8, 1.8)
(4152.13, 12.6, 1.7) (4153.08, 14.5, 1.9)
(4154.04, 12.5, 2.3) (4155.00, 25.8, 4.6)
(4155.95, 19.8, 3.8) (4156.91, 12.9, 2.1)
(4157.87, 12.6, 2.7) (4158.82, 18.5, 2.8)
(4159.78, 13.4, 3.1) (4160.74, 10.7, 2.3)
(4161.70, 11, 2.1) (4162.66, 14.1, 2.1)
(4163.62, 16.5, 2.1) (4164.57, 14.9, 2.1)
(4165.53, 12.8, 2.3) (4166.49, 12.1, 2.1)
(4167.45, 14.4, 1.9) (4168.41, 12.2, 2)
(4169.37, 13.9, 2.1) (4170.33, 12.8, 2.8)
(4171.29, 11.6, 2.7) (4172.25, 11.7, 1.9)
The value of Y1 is 4.0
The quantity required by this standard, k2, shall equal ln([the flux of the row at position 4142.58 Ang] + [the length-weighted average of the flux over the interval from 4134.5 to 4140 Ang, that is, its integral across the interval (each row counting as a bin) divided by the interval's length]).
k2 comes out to 3.23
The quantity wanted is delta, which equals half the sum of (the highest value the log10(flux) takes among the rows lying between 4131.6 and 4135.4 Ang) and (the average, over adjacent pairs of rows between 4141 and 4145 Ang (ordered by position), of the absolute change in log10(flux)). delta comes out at 0.626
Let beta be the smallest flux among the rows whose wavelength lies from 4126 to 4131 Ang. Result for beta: 12.4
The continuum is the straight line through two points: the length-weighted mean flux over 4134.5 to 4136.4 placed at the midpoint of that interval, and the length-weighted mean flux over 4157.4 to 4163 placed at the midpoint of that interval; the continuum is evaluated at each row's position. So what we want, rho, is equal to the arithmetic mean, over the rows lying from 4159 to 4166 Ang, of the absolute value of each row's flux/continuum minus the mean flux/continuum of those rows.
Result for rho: 0.117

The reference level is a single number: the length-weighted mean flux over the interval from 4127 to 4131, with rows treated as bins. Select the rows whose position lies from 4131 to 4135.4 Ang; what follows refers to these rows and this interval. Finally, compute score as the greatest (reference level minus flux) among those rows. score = 5.0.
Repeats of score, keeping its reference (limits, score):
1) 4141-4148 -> 5.9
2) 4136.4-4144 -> 5.9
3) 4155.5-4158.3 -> 2.6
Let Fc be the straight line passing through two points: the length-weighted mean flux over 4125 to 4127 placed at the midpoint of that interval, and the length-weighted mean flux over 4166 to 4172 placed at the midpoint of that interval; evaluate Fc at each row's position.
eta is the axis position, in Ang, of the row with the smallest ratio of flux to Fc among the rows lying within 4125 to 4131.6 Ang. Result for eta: 4126.39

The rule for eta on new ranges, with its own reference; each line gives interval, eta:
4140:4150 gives 4143.53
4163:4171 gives 4166.49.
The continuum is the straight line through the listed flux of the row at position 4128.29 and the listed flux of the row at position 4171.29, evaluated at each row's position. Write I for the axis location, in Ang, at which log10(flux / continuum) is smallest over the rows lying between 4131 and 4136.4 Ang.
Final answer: 4134.00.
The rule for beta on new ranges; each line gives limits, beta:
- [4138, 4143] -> 12.1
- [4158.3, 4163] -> 10.7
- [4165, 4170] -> 12.1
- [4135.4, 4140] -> 11.8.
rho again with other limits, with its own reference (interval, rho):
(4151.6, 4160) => 0.277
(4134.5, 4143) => 0.065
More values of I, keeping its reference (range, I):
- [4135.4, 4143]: 4137.81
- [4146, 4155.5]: 4151.17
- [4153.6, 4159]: 4154.04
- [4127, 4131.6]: 4127.34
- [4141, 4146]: 4143.53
